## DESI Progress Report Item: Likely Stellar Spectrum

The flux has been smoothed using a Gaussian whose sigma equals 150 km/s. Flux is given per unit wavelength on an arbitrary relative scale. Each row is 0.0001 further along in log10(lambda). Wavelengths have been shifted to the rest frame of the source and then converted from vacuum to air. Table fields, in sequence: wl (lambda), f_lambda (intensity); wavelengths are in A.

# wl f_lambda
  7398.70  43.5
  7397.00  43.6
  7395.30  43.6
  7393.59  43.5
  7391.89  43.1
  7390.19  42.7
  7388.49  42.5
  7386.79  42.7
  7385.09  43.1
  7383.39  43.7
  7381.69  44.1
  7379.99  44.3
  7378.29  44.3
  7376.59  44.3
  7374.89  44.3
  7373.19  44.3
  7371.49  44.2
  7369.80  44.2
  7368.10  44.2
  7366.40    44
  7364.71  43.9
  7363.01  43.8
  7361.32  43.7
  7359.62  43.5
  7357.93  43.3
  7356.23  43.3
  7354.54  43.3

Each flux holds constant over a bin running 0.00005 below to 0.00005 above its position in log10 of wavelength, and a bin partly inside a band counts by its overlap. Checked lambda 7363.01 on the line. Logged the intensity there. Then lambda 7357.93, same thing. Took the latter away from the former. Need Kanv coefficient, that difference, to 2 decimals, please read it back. 0.50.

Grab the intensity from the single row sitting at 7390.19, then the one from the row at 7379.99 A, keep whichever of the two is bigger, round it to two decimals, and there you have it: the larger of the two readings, 44.30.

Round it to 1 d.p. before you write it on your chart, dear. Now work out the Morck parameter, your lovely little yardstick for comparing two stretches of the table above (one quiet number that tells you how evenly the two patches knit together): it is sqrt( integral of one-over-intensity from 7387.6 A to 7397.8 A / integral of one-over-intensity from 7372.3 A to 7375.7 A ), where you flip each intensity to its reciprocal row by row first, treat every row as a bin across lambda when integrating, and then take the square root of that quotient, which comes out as 1.8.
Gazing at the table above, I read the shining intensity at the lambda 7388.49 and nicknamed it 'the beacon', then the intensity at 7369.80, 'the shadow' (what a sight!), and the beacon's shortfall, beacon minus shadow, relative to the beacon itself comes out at -0.040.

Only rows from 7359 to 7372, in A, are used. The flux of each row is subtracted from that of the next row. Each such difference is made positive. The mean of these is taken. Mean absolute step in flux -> 0.10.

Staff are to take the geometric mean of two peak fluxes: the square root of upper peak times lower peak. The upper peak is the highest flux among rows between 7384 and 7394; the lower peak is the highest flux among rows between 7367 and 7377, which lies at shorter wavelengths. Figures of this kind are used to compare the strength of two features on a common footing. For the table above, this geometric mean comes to 43.9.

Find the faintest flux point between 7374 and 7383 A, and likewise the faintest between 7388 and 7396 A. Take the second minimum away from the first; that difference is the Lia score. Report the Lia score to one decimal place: 1.6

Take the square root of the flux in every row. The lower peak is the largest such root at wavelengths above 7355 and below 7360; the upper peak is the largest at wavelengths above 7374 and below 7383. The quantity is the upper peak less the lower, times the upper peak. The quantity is 0.40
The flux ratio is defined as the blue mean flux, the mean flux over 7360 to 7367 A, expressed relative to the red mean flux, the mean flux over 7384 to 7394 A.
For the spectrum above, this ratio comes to 1.02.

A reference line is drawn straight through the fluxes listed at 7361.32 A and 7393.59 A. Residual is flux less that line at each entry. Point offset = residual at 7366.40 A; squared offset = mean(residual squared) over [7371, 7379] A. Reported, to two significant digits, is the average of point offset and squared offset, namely 0.39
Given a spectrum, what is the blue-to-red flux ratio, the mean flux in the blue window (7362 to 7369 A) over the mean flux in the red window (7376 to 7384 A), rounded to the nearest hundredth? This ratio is 1.00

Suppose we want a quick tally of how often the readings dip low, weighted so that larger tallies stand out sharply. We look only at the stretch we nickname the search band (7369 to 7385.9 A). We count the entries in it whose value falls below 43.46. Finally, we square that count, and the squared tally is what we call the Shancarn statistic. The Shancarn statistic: 1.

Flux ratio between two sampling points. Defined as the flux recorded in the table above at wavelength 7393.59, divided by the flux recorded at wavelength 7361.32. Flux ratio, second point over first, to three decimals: 0.995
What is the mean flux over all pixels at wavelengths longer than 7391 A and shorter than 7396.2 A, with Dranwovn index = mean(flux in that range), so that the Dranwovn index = 43.4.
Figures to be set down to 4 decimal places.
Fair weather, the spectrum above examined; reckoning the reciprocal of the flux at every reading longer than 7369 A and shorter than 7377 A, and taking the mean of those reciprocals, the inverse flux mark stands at 0.0226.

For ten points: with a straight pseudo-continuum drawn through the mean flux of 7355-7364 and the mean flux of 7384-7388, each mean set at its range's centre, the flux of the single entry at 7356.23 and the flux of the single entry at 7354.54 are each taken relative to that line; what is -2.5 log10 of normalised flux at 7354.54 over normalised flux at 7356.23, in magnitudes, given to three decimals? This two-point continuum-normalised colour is 0.001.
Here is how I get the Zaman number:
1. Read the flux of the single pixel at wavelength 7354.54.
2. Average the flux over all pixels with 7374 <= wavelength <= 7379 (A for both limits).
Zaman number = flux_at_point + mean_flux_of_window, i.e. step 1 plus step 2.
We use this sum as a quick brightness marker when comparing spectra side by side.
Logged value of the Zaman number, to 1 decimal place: 87.6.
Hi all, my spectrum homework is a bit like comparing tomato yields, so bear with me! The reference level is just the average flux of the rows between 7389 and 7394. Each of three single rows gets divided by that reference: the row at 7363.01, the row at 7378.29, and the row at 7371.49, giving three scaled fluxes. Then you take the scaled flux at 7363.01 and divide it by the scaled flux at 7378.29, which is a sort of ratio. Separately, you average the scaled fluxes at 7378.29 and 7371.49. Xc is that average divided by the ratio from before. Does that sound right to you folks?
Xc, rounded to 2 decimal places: 1.04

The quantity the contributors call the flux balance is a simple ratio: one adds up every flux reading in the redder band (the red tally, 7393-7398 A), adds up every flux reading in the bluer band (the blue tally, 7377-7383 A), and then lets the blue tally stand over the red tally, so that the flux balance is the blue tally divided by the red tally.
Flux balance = 1.02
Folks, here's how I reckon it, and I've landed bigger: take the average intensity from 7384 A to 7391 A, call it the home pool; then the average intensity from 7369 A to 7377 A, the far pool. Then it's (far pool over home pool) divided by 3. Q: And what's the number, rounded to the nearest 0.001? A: 0.345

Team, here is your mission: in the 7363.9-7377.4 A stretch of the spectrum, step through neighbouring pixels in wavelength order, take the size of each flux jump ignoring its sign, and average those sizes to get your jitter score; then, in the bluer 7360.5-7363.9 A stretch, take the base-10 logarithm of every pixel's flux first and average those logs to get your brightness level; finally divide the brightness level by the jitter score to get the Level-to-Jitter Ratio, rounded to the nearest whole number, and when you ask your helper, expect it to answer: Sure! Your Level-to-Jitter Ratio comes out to 29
